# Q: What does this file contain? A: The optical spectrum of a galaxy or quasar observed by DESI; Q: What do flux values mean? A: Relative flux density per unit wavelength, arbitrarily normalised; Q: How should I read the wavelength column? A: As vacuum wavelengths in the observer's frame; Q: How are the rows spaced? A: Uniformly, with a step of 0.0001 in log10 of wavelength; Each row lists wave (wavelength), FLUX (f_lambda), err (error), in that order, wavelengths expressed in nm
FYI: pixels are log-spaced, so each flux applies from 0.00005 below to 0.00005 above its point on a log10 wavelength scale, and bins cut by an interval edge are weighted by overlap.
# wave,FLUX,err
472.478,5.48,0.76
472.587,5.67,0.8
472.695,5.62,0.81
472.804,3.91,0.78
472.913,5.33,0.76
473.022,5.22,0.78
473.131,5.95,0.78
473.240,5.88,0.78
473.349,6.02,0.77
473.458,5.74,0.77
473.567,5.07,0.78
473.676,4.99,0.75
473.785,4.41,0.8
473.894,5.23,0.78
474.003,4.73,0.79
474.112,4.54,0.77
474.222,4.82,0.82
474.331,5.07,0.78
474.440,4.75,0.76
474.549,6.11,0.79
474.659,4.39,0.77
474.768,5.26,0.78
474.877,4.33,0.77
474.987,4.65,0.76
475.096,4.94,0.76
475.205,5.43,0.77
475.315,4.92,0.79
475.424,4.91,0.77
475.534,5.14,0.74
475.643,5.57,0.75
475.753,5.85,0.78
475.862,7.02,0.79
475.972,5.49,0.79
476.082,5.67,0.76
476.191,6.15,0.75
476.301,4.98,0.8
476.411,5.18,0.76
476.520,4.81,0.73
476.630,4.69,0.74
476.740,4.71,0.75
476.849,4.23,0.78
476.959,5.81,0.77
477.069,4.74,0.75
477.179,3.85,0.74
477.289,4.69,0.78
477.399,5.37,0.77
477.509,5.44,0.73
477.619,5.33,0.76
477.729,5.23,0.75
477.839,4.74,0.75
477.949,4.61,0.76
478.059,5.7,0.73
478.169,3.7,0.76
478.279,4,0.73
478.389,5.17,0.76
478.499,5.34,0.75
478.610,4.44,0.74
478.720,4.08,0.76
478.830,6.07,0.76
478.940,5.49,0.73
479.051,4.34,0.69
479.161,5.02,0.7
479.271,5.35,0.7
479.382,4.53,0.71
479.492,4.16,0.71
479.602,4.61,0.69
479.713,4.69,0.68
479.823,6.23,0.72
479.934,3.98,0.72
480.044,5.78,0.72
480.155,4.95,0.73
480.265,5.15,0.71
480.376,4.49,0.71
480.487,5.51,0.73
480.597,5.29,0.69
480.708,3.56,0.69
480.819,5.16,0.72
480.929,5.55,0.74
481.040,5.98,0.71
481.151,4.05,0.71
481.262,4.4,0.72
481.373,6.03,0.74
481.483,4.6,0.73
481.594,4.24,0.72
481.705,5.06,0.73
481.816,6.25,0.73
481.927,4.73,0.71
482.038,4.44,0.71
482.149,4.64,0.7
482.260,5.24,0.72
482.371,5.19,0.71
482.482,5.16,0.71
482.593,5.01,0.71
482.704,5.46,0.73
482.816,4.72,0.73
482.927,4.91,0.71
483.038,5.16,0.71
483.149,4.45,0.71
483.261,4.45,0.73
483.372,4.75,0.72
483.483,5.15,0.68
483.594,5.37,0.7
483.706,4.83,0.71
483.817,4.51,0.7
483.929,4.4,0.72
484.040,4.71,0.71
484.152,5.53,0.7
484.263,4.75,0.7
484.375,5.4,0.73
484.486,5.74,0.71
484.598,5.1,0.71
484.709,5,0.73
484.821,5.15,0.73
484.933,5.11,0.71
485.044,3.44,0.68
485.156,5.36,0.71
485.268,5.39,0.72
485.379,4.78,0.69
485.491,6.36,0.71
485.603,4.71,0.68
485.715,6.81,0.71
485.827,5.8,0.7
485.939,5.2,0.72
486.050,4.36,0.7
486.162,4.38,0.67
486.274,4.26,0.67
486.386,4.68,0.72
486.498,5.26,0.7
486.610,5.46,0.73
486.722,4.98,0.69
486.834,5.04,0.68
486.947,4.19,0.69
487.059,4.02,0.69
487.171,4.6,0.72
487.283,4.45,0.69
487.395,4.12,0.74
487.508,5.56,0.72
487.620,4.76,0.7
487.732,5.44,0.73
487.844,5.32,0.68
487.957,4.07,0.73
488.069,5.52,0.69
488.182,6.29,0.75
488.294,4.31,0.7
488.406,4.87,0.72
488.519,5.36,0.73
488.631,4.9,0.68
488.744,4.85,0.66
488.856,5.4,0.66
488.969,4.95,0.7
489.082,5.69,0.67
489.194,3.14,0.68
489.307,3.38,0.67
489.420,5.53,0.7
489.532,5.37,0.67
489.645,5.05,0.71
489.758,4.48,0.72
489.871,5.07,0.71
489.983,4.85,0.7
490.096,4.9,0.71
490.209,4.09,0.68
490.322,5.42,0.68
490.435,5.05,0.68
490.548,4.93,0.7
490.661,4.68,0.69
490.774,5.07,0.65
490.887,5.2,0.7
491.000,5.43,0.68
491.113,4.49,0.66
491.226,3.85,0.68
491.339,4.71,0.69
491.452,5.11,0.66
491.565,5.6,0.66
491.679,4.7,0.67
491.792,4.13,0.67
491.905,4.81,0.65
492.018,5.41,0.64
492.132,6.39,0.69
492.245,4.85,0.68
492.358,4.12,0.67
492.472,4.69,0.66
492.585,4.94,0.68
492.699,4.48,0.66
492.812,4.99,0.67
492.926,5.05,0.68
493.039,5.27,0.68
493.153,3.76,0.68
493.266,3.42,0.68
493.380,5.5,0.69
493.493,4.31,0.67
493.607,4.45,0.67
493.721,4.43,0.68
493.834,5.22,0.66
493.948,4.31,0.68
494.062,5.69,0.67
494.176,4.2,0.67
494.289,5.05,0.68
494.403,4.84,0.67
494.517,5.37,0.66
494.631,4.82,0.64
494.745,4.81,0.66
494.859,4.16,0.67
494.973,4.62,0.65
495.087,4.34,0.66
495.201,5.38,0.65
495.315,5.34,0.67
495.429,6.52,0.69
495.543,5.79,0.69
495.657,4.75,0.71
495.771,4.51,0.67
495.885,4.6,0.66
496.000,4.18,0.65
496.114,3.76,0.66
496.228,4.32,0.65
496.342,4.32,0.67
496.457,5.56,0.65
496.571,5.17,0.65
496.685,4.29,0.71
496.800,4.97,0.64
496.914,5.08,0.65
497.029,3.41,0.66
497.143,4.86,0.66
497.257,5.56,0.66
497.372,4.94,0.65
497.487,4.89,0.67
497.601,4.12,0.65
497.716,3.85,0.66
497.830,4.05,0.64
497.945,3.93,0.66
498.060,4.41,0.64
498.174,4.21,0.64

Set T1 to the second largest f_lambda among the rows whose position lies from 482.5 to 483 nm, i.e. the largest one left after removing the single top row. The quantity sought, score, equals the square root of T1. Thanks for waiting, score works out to 2.24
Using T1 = 5.01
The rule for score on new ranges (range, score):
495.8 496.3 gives 2.08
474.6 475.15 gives 2.22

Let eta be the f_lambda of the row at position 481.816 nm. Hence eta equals 6.25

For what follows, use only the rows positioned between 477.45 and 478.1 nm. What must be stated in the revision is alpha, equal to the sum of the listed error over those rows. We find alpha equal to 4.48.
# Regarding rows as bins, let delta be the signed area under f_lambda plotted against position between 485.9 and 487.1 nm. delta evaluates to 5.66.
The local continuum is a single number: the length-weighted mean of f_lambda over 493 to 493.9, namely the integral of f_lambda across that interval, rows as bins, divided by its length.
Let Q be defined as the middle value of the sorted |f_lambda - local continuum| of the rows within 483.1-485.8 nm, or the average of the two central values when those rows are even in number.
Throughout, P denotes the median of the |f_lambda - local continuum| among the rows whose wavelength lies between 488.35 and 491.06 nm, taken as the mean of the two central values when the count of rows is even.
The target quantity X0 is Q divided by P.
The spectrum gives 1.08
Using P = 0.53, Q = 0.576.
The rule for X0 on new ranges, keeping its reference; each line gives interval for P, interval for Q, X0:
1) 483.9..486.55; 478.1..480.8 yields 0.97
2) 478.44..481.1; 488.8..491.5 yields 0.86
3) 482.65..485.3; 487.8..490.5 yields 0.92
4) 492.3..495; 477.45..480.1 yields 1.53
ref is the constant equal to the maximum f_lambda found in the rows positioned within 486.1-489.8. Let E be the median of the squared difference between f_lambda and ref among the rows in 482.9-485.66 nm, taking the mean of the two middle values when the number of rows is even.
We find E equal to 1.66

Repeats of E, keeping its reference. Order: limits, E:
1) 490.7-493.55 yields 2.07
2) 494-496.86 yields 2.19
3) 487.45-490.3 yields 1.80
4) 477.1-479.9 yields 2.40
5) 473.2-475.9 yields 1.49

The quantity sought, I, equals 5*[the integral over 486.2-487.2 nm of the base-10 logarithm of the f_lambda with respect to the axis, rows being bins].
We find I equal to 3.36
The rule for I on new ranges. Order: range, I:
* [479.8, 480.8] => 3.45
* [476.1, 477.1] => 3.51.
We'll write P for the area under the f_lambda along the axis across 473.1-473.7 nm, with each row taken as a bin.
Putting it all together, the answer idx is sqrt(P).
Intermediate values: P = 3.38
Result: 1.84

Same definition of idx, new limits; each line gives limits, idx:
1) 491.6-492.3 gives 1.88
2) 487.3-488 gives 1.85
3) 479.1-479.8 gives 1.83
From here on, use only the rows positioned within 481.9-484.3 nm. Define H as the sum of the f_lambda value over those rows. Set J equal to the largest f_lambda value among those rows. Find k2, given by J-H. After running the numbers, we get -102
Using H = 107.6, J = 5.53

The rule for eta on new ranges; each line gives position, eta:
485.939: 5.2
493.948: 4.31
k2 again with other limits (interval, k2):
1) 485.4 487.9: -103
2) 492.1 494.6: -99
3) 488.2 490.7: -101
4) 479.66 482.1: -104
